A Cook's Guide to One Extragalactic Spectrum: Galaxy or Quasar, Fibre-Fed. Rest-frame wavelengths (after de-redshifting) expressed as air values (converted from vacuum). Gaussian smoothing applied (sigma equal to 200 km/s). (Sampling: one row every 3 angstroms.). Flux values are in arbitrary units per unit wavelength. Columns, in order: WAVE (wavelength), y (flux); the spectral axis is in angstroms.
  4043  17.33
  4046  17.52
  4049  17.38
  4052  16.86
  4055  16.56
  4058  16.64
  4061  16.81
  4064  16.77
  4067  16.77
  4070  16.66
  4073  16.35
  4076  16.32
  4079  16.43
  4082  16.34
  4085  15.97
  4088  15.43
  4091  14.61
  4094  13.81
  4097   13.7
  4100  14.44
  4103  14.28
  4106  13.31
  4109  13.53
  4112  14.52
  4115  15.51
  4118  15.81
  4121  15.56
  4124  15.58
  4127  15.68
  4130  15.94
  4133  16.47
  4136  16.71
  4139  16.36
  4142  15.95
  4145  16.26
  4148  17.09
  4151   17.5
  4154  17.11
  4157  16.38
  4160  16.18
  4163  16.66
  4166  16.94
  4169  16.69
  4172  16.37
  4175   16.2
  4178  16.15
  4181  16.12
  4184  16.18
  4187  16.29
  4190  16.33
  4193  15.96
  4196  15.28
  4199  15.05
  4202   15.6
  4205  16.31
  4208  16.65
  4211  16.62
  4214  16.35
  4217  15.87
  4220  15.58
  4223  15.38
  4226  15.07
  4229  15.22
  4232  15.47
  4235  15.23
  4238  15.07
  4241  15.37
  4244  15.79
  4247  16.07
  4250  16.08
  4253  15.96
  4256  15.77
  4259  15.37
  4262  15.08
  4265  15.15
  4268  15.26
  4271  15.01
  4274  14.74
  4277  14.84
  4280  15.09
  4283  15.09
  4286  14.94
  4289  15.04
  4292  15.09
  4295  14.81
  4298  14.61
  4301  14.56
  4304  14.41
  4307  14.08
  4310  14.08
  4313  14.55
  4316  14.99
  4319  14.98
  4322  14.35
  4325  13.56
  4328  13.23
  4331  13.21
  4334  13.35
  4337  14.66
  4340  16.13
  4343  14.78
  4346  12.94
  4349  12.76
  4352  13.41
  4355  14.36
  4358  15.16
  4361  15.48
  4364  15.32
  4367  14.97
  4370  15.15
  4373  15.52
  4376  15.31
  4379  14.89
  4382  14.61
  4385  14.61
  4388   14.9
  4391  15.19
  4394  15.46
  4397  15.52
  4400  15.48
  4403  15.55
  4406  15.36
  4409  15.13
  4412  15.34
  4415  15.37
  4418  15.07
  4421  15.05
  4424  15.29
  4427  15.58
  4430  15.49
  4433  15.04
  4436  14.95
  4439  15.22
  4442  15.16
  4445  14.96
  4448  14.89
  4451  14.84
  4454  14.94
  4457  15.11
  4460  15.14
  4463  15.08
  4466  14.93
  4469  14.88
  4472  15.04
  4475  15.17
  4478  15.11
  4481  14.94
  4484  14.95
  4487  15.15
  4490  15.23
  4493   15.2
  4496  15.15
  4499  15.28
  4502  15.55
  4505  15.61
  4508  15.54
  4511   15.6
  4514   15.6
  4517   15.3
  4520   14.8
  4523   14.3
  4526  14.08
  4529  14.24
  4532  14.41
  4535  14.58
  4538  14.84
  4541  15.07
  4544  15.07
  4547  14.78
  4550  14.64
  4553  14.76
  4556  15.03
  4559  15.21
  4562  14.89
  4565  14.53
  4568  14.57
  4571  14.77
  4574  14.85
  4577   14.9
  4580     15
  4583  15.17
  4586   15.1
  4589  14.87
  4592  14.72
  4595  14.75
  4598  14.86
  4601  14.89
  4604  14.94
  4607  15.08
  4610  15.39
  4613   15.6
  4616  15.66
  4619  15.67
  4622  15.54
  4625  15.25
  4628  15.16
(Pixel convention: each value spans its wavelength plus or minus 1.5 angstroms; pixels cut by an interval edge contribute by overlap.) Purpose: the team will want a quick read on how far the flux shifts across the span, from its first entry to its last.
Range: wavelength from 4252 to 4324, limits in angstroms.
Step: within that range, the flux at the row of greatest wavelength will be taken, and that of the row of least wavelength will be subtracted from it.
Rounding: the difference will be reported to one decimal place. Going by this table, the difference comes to -1.6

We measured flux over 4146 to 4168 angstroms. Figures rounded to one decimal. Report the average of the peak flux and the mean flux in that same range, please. 17.2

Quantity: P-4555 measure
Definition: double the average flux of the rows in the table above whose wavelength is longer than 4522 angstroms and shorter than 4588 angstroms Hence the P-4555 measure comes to 29.5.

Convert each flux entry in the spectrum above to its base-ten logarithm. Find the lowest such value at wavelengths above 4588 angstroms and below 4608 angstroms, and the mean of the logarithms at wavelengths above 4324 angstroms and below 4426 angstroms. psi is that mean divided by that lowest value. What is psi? 1.00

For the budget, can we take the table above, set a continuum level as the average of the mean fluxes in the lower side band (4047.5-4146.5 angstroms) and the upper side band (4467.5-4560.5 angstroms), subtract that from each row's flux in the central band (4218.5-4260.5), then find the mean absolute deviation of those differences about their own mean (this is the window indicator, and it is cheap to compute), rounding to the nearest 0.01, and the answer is 0.30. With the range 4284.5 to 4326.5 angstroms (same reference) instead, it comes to 0.35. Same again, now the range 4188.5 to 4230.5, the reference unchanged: 0.49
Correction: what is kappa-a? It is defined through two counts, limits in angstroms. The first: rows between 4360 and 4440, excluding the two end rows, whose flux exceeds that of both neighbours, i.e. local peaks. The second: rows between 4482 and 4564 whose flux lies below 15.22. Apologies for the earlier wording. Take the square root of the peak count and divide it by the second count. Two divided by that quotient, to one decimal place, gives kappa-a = 17.0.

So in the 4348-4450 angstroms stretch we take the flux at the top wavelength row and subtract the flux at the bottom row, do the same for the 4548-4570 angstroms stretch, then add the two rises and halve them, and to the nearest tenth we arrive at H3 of 1.0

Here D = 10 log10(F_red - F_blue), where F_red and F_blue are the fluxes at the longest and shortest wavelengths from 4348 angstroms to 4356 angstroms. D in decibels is 2.0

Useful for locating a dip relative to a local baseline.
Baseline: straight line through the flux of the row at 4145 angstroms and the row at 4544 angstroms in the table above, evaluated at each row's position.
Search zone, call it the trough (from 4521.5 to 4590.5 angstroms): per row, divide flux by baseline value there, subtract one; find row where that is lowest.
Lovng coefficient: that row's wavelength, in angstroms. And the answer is 4526 angstroms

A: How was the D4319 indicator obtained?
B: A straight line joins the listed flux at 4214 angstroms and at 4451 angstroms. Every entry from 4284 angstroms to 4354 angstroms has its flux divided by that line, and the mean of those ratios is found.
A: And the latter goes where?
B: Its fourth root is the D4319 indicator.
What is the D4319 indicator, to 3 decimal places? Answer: 0.977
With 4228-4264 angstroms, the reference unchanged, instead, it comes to 0.990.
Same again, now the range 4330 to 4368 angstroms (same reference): 0.981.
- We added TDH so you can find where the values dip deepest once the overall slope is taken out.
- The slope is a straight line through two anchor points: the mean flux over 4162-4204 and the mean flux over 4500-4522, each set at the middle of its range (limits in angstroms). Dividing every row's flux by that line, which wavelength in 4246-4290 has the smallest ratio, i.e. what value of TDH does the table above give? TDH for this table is 4274 angstroms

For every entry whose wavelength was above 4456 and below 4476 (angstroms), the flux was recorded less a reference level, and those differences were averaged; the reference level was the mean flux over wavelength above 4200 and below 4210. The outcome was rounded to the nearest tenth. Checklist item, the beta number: -1.1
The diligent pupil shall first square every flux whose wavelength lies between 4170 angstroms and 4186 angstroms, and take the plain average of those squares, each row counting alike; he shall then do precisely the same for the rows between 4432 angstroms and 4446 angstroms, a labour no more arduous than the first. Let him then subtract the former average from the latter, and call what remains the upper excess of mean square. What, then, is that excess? -36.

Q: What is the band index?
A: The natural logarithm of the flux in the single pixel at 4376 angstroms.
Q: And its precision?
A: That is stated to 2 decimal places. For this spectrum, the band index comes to 2.73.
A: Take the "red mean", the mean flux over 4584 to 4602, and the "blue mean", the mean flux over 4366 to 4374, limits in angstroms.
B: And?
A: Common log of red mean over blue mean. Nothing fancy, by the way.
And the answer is -0.010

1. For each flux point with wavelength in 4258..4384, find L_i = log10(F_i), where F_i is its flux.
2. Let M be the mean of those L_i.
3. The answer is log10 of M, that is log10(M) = 0.0663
